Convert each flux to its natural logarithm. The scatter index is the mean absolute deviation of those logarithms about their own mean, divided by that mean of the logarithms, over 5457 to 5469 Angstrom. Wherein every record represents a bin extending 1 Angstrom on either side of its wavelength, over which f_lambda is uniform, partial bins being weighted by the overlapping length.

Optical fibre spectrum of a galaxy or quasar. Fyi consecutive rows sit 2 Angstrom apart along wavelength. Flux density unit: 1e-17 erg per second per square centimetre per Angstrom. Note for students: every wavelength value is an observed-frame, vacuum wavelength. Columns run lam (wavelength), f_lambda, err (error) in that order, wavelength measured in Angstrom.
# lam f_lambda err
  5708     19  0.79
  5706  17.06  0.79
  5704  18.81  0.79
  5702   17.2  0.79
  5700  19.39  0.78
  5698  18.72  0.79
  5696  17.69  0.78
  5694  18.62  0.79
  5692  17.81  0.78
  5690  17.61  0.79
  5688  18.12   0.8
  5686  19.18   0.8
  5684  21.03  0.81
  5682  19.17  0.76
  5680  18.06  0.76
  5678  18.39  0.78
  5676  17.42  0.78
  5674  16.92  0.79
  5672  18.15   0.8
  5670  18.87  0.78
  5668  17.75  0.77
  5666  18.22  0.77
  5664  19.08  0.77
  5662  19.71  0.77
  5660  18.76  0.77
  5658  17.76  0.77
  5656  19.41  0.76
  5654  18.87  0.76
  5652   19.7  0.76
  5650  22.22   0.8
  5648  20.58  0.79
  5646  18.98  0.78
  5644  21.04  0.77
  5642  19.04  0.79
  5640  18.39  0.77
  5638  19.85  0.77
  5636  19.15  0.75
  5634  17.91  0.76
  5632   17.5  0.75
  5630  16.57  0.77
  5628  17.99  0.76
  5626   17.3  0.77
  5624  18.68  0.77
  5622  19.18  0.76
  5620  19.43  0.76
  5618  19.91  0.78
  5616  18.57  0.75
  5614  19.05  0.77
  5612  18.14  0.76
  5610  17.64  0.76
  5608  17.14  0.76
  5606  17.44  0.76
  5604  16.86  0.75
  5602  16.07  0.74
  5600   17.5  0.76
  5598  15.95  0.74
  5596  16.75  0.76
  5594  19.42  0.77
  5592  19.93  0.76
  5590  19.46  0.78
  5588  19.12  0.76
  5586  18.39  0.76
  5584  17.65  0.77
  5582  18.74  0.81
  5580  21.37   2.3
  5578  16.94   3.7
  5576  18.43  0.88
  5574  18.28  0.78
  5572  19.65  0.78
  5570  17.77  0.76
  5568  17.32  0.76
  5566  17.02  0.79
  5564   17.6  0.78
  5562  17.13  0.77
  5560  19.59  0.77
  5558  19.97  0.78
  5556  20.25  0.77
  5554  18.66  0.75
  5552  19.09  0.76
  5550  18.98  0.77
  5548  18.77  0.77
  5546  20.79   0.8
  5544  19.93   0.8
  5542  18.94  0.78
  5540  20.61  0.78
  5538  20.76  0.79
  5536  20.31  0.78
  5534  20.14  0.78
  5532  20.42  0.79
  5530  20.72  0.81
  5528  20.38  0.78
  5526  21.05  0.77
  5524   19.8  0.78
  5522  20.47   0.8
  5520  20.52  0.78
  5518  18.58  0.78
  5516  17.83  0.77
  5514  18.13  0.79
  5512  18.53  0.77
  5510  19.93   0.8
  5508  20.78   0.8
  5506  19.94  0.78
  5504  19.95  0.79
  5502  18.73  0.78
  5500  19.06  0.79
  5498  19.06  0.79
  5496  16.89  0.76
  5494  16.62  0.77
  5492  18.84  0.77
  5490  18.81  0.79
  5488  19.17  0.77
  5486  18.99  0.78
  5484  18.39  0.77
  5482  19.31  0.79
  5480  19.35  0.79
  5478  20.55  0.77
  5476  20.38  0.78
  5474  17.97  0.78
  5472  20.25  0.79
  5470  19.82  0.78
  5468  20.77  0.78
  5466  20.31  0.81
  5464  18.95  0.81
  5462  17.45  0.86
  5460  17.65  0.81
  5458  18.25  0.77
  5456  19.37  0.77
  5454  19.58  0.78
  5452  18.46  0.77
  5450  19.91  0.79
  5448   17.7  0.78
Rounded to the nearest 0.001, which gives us 0.020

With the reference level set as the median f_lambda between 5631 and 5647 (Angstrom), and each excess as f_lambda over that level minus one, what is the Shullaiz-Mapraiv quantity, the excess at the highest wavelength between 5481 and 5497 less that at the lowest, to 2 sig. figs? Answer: -0.13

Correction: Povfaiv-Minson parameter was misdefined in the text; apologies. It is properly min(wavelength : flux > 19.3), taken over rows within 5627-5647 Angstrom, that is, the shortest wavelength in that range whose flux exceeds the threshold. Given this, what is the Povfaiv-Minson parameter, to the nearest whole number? 5638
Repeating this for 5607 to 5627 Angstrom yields 5618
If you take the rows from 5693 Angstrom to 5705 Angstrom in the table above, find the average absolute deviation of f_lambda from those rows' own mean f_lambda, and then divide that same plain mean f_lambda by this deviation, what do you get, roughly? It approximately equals 28.8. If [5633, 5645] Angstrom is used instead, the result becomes 23.7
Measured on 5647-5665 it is 22.3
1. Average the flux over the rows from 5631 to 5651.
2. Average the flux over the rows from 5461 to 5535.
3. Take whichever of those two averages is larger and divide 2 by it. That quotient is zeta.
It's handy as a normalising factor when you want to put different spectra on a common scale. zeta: 0.103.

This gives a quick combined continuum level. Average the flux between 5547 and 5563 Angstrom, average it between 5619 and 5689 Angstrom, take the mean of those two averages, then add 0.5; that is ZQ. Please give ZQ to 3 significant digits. 19.4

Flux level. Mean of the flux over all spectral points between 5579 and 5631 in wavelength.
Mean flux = 18.2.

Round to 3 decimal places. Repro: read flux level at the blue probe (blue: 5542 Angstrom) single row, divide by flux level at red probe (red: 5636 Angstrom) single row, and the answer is 0.989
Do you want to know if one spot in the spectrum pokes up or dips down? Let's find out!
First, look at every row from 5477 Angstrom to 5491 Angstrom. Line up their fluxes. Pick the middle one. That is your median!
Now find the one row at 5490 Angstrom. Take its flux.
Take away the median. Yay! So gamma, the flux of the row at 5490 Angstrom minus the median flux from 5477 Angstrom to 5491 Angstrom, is -0.4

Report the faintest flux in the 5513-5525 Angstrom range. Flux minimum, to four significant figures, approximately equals 17.83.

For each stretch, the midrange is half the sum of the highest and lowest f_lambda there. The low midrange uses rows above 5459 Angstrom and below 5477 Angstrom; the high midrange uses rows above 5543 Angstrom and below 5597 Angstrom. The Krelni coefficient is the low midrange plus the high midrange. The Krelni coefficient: 38.2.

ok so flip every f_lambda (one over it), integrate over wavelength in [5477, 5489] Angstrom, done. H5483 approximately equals 0.623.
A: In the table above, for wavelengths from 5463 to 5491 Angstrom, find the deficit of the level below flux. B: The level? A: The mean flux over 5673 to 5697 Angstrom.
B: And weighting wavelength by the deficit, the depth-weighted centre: 5474.5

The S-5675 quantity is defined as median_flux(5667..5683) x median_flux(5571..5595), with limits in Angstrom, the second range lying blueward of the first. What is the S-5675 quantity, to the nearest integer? 343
